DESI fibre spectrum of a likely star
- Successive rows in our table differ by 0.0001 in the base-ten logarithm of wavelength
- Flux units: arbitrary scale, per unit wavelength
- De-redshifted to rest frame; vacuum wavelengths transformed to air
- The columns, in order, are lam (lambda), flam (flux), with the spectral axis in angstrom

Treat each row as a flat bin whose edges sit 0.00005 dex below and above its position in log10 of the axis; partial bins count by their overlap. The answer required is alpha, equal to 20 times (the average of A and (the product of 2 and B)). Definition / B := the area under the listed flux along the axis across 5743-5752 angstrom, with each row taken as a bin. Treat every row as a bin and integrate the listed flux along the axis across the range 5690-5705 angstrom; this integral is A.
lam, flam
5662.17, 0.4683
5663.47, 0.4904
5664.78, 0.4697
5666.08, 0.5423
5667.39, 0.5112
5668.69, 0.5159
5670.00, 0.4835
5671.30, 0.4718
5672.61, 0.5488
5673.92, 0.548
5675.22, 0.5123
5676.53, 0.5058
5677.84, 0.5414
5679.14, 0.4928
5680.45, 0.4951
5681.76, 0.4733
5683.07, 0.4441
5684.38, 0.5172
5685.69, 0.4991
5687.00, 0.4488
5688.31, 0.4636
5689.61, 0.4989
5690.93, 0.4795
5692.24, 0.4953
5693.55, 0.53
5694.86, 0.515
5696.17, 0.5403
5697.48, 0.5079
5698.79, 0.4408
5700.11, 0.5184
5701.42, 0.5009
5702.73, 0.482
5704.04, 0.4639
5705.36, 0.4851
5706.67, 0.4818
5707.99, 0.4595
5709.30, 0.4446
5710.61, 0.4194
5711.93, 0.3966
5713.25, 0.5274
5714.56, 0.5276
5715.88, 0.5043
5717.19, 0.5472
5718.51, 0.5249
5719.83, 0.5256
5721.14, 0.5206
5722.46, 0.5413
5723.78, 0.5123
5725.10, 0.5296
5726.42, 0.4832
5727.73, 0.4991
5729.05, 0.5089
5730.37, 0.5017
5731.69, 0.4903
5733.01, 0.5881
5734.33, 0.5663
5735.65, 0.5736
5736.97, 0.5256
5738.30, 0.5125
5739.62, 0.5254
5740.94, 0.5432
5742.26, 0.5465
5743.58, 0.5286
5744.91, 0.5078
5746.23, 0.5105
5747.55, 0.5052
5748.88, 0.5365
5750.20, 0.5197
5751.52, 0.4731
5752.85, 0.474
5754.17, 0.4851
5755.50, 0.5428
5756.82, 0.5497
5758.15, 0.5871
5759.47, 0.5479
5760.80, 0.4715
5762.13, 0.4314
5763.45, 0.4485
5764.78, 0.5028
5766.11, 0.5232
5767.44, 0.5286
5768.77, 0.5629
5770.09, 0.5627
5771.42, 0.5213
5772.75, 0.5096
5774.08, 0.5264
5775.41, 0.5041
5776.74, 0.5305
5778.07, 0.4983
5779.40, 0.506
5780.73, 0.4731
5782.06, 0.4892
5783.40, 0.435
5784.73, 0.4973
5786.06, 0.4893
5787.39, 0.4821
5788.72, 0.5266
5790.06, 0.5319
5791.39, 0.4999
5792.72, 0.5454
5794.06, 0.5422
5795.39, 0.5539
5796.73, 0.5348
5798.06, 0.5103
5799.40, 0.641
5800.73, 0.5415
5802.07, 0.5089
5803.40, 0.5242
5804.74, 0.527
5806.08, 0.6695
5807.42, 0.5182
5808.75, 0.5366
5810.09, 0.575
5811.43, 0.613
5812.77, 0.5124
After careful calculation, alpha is 167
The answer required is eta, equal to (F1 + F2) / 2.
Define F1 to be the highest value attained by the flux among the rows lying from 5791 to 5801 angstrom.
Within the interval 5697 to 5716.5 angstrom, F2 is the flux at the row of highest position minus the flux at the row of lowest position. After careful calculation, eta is 0.319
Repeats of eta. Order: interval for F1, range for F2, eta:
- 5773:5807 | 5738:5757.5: 0.353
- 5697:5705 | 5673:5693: 0.233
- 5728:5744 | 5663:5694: 0.314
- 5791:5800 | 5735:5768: 0.298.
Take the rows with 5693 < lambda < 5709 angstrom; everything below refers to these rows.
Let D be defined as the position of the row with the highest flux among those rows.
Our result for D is 5696.17 angstrom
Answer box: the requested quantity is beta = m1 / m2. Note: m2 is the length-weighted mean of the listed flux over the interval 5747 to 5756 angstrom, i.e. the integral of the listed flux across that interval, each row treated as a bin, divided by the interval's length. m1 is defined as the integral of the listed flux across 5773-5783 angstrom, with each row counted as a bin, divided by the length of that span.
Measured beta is 1.00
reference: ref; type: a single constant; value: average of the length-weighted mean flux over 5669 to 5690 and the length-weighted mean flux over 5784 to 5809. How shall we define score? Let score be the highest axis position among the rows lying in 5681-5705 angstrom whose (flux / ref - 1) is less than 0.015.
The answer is 5704.04 angstrom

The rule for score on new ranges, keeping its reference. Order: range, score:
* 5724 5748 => 5747.55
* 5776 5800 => 5798.06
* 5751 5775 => 5772.75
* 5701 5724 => 5723.78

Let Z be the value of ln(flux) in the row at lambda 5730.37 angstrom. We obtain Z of -0.69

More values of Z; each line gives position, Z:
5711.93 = -0.92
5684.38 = -0.66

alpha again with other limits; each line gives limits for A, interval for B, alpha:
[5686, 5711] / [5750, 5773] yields 357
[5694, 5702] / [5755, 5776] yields 259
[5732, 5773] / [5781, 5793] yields 334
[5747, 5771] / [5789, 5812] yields 377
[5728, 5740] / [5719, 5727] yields 147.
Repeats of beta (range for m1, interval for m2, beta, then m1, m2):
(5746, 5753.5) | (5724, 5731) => 1.00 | 0.50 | 0.51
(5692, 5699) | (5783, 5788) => 1.07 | 0.51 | 0.48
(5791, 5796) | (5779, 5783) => 1.11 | 0.54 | 0.48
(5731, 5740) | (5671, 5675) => 1.03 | 0.54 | 0.53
